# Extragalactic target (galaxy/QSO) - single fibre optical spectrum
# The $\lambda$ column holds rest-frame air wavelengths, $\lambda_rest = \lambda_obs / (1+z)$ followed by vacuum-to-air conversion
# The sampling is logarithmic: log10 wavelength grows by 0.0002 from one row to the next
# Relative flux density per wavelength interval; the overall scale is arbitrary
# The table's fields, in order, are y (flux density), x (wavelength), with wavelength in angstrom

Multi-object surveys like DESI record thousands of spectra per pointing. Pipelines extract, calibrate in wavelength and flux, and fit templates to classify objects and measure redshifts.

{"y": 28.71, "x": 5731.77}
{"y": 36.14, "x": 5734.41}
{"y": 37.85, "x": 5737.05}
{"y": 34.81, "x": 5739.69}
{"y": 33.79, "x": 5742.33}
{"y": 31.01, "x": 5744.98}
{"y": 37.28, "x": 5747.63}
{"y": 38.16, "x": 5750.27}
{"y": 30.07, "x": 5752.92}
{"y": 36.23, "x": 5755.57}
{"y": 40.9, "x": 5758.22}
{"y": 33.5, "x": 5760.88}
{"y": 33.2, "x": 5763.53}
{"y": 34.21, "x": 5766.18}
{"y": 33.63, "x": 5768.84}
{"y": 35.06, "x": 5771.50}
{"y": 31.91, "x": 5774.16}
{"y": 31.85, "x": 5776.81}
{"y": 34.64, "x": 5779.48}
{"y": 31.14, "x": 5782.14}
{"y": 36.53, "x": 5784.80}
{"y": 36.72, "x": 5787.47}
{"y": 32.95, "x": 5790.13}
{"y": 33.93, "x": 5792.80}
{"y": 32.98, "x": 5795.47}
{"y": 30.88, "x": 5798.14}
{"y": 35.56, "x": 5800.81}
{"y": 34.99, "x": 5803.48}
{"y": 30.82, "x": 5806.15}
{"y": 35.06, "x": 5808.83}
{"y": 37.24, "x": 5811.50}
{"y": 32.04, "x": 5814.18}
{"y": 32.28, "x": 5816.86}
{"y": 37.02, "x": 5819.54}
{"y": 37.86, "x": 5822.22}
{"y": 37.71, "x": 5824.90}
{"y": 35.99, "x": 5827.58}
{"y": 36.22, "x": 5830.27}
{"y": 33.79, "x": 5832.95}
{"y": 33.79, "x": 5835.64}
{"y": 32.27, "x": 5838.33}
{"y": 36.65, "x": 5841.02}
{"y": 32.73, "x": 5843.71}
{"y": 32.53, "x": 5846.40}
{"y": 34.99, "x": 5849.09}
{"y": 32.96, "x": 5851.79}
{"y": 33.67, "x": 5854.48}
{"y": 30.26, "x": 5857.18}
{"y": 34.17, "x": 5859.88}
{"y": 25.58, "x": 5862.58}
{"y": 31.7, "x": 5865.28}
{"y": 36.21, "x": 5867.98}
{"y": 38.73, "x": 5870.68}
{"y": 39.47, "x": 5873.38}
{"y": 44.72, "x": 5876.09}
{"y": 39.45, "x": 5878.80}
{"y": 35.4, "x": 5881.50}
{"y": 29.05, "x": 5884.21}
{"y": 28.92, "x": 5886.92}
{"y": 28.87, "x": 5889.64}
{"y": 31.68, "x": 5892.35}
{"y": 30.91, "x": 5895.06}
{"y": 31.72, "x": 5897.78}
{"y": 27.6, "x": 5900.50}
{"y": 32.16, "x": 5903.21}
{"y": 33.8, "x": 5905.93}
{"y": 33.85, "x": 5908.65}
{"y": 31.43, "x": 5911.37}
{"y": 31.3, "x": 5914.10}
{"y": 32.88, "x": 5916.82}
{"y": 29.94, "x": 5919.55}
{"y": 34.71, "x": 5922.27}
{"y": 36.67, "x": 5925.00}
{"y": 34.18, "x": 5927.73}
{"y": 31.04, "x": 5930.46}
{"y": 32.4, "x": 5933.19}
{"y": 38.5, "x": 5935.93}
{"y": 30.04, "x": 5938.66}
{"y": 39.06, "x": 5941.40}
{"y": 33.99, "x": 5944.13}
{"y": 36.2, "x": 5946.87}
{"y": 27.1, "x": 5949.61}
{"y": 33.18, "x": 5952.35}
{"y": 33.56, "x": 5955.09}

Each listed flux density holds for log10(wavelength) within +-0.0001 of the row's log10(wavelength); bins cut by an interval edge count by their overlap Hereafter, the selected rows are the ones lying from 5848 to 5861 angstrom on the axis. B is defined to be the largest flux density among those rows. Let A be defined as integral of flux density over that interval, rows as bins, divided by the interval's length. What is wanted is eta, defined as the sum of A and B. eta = 68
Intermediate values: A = 33.1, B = 34.99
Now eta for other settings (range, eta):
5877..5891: 72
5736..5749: 73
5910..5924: 67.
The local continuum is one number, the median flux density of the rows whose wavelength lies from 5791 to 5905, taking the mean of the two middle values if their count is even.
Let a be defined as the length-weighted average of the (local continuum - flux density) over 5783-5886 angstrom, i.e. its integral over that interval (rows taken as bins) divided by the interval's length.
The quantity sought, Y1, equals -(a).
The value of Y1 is 0.83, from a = -0.8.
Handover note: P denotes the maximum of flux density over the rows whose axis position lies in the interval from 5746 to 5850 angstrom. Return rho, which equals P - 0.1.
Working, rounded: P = 40.9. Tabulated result 41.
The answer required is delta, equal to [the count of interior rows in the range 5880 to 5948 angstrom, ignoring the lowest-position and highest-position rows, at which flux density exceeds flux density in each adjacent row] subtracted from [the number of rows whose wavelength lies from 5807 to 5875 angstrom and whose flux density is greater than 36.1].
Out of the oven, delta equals 2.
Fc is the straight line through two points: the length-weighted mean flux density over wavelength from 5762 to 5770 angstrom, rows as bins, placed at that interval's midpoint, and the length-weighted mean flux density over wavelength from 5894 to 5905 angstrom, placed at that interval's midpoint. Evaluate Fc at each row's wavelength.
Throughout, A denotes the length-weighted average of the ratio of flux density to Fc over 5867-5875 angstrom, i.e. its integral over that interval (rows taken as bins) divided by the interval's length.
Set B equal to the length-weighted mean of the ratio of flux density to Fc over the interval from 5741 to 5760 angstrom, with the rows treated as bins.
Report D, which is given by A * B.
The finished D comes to 1.27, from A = 1.23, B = 1.04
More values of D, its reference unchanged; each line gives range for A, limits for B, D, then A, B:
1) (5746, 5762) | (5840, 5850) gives 1.13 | 1.06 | 1.07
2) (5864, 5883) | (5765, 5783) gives 1.20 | 1.21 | 0.99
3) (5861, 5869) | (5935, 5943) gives 1.18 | 0.99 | 1.20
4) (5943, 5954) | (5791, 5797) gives 1.11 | 1.10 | 1.01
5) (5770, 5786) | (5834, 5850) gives 1.06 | 1.00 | 1.06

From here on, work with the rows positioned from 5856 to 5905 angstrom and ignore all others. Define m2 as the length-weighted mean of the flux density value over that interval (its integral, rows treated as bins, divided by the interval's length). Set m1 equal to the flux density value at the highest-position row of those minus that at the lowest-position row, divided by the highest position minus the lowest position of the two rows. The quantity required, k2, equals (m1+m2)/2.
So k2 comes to 16.6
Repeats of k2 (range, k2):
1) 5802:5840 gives 17.4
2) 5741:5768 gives 17.4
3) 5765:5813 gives 17.0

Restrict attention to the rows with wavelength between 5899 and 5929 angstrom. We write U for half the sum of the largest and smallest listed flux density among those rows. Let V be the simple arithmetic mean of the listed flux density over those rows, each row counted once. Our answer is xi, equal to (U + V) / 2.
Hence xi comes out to 32.4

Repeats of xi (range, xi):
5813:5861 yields 34.2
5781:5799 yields 33.7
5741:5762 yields 35.3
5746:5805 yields 34.9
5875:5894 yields 35.4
